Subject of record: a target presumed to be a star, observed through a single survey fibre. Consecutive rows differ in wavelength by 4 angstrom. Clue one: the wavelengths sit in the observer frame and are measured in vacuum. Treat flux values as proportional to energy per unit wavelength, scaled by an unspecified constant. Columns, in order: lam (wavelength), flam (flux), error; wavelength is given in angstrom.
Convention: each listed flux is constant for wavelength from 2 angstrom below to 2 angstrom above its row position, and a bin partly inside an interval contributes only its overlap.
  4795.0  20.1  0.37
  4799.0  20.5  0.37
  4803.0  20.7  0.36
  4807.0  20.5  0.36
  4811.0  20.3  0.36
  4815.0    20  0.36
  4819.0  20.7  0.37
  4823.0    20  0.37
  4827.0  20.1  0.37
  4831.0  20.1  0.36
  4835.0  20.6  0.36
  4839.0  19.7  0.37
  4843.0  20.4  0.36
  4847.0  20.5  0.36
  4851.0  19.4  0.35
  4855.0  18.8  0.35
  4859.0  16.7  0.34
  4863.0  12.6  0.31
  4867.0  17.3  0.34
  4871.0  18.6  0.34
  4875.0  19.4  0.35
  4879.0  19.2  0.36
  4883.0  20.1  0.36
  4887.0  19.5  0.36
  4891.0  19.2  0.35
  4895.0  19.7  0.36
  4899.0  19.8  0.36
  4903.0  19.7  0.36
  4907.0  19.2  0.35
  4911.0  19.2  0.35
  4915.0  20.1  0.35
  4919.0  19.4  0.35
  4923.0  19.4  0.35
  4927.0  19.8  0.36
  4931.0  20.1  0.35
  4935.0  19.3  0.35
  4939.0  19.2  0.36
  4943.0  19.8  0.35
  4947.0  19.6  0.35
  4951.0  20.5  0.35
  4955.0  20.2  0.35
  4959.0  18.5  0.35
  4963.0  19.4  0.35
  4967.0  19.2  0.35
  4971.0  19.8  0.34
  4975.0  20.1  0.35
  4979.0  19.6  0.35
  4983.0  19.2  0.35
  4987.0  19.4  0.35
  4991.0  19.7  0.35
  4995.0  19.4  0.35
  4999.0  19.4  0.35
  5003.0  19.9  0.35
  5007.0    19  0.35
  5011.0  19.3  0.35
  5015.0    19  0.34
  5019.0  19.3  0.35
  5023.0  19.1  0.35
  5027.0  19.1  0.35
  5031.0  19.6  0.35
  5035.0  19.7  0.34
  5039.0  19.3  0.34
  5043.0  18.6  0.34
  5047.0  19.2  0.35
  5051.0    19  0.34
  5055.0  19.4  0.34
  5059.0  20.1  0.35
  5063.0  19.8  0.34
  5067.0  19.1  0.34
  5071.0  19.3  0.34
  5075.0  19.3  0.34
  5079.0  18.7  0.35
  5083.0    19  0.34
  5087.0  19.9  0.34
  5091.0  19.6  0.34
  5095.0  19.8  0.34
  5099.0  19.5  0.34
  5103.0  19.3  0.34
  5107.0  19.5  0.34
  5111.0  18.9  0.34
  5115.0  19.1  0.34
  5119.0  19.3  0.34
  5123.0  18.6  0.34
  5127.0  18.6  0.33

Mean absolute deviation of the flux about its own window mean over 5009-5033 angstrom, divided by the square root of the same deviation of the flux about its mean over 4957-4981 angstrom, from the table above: 0.26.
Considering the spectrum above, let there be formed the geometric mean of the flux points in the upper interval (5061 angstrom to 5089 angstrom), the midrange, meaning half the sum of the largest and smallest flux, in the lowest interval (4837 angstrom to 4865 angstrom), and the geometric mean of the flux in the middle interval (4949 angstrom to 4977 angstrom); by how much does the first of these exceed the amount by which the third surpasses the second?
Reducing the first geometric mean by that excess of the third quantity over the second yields 16.2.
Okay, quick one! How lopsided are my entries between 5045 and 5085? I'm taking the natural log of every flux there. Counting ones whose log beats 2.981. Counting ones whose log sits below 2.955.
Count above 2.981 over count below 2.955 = 0.4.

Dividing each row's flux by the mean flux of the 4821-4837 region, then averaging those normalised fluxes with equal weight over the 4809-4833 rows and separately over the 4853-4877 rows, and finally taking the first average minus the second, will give 0.15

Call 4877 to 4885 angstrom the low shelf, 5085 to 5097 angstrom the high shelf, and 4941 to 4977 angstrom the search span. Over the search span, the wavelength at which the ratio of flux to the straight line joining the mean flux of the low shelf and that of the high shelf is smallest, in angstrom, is 4959.0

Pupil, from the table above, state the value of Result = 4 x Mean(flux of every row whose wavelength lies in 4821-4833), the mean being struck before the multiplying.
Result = 80.3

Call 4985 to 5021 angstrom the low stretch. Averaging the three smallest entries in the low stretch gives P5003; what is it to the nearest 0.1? 19.1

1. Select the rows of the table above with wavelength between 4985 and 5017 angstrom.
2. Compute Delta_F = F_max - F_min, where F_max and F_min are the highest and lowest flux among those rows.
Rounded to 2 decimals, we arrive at 0.90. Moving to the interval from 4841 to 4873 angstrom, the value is 7.90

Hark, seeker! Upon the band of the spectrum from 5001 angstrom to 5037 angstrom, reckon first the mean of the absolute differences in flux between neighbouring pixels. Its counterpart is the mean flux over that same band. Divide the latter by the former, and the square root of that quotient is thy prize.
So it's 7.7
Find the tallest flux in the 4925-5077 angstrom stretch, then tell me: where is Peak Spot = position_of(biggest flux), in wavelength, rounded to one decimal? 4951.0 angstrom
